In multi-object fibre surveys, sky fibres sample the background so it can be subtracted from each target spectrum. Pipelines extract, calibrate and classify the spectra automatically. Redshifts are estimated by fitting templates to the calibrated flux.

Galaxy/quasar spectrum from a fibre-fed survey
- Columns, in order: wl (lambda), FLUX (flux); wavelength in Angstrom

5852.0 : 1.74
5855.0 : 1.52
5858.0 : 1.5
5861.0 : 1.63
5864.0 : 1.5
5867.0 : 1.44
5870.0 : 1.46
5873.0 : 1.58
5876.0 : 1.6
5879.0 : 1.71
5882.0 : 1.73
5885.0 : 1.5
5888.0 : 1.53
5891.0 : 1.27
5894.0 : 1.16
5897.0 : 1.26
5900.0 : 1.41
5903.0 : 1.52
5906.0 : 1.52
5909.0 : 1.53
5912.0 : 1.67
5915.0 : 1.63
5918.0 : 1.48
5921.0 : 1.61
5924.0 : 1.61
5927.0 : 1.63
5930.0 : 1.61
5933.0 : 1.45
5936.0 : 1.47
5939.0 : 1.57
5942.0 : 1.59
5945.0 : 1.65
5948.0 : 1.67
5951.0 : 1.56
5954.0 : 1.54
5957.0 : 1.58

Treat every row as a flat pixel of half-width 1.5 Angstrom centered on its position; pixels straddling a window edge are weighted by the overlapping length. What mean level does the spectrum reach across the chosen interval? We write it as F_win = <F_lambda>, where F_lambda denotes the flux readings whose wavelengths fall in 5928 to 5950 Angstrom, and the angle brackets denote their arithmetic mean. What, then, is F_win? 1.57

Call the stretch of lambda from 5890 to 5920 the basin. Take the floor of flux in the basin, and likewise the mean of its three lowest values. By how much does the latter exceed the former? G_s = 0.070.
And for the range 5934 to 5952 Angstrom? 0.063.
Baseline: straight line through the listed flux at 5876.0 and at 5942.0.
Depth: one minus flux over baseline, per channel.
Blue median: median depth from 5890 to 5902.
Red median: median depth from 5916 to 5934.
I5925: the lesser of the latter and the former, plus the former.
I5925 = 0.20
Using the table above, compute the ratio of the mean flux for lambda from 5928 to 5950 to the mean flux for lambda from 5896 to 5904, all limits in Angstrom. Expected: 1.126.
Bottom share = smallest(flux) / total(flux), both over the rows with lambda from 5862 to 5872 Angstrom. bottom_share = 0.327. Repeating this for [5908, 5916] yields 0.317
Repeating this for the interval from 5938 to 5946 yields 0.326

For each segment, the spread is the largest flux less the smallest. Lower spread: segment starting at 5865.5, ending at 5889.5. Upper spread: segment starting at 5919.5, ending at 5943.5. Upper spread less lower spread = -0.11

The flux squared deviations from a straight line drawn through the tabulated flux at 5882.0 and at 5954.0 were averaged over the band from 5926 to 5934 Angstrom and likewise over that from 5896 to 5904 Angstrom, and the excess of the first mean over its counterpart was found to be -0.09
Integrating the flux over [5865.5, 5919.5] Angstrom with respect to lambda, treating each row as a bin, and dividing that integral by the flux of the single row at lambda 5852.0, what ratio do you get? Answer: 47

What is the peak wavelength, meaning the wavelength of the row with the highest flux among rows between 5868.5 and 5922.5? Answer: 5882.0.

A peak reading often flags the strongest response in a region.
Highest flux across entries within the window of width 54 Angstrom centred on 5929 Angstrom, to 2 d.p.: 1.67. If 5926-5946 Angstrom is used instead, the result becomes 1.65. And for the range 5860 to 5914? 1.73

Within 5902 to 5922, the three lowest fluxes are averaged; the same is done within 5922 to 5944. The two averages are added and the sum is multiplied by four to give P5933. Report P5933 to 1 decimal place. 12.0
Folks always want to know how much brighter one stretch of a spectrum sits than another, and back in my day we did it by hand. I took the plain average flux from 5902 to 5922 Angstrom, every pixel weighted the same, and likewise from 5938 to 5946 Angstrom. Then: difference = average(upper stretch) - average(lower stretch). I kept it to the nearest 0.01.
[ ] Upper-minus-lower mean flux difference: 0.04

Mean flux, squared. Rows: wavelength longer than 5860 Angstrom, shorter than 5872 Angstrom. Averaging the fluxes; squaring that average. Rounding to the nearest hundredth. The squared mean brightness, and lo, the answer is 2.27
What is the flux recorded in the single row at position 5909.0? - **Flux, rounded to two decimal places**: 1.53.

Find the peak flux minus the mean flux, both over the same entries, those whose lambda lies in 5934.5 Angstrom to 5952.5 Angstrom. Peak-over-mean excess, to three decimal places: 0.085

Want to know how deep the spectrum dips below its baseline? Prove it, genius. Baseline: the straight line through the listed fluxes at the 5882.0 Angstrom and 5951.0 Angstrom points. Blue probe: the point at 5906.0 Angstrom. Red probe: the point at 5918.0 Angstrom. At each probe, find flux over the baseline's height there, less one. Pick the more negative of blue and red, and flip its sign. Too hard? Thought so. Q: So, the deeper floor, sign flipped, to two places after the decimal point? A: 0.10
